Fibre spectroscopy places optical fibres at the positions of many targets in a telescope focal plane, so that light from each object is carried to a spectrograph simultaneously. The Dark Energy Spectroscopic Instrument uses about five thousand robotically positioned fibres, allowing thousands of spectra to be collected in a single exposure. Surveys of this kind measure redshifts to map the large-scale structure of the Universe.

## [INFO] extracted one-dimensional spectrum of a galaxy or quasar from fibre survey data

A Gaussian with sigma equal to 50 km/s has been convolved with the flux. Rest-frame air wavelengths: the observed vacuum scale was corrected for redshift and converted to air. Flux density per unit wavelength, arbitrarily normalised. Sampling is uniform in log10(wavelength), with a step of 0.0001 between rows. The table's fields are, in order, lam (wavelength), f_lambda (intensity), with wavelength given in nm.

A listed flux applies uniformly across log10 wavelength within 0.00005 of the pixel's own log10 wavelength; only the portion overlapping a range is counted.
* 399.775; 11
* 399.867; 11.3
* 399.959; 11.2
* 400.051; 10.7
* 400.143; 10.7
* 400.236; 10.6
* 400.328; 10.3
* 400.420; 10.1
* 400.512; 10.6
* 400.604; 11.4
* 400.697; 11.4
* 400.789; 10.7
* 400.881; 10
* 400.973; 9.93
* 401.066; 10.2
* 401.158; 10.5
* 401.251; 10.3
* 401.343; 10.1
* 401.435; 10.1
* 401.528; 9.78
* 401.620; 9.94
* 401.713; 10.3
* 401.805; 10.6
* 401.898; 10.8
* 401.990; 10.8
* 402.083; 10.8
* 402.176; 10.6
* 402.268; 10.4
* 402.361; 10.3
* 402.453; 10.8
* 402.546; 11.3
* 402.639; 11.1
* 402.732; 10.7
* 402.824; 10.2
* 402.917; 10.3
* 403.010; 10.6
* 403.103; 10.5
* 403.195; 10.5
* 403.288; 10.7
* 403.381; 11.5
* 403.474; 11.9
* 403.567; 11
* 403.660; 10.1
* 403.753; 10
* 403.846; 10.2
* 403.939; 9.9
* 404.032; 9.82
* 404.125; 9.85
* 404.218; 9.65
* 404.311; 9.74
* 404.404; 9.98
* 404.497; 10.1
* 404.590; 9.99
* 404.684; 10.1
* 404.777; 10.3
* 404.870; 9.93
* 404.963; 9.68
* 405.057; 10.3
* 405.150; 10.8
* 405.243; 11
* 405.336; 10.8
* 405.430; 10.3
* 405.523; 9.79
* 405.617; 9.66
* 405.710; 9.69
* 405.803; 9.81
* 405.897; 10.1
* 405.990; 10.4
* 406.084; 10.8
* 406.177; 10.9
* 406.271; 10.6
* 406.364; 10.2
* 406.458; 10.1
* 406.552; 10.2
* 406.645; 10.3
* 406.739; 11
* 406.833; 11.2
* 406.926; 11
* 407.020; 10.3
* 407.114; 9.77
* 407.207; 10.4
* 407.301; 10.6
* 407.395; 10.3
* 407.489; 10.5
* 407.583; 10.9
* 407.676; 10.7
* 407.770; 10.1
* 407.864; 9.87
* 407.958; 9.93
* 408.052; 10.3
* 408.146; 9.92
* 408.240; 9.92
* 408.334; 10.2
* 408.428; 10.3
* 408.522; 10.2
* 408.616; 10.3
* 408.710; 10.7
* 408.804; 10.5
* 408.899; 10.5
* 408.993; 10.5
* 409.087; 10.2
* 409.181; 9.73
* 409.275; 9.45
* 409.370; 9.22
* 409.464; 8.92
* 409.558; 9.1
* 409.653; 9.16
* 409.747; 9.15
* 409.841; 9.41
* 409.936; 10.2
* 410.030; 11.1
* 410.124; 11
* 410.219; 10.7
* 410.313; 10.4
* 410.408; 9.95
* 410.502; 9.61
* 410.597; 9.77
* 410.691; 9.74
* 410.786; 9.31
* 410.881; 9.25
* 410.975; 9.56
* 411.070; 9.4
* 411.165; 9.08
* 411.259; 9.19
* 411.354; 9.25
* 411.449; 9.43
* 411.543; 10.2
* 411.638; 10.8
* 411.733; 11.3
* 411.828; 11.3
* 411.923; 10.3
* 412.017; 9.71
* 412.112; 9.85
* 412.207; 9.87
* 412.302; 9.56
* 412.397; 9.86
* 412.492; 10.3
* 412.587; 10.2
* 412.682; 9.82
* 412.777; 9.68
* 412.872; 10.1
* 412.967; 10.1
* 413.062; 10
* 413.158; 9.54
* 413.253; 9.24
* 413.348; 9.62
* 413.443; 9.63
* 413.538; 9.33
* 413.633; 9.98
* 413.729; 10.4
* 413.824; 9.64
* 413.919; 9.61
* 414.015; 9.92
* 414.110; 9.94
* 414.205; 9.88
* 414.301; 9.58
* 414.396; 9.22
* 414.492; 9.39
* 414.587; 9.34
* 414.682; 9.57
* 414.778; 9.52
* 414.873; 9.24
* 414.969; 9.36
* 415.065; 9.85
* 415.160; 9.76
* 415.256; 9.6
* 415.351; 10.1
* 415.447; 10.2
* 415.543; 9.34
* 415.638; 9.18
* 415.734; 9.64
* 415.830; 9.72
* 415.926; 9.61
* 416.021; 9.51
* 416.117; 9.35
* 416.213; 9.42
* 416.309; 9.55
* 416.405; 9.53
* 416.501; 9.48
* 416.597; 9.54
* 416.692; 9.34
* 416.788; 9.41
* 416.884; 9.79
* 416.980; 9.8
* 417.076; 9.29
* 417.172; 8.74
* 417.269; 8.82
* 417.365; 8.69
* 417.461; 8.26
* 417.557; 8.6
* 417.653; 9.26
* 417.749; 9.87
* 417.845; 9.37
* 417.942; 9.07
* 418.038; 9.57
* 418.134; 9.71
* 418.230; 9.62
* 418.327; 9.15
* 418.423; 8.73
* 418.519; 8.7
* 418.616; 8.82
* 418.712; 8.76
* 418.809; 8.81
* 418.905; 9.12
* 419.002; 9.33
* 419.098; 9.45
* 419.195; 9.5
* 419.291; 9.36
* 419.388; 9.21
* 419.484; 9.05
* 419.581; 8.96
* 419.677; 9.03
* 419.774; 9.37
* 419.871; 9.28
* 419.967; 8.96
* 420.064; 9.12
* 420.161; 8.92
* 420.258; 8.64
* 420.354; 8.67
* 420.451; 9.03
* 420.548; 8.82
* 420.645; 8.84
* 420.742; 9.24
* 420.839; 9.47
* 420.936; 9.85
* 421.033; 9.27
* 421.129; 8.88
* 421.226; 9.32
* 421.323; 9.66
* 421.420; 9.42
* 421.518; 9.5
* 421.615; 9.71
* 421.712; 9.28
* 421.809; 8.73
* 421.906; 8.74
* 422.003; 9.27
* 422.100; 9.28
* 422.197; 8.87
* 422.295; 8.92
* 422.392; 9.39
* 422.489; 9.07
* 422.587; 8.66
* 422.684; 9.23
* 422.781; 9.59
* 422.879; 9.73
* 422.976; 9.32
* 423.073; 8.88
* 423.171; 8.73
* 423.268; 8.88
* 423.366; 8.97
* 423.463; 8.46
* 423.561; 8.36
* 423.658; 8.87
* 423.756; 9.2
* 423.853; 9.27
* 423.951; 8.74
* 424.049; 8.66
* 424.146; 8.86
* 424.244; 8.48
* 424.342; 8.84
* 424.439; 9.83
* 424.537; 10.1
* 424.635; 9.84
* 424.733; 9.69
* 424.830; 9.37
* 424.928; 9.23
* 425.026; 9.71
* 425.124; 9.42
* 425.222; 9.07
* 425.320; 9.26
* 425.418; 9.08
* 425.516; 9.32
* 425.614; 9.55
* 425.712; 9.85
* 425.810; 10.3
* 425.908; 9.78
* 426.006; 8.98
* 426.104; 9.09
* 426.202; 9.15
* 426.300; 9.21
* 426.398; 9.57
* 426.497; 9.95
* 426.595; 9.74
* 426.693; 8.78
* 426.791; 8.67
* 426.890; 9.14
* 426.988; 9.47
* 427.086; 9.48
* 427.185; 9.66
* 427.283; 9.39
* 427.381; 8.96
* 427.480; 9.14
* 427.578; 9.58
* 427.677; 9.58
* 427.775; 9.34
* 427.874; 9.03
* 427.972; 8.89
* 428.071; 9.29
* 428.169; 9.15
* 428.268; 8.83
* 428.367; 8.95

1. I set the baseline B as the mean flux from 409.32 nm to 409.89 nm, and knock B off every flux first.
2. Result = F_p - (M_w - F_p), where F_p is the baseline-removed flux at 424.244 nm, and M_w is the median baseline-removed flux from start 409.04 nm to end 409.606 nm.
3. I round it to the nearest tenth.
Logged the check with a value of -1.5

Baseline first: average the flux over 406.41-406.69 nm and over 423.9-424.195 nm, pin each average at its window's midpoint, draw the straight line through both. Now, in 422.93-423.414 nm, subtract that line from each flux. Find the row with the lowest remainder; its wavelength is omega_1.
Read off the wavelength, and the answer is 423.171 nm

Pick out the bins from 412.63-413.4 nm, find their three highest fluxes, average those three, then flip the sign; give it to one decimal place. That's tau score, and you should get -10.1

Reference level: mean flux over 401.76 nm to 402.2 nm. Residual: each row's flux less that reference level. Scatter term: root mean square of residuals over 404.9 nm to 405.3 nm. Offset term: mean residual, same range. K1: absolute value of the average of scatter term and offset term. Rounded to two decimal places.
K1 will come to 0.15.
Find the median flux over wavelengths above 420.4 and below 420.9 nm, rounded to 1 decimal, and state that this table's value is 9.0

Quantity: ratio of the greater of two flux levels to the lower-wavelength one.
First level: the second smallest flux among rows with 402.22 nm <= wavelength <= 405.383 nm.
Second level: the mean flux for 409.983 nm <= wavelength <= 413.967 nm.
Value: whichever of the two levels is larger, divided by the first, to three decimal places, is 1.025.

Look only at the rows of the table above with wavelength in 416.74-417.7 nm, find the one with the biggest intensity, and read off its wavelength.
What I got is 416.980 nm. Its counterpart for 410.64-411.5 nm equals 410.691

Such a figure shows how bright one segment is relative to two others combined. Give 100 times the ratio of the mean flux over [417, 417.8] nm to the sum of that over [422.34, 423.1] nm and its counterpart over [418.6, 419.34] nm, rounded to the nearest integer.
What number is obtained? 49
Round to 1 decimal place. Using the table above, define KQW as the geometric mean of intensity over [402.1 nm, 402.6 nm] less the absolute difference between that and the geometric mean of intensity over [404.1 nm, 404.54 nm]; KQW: 9.9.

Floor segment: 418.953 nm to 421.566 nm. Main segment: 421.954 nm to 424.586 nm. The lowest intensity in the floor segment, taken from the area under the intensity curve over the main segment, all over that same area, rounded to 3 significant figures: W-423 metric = 0.637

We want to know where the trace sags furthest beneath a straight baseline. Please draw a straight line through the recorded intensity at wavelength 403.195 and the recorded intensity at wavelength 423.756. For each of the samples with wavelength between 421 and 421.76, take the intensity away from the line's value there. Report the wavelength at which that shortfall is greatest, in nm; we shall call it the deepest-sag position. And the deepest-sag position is 421.129 nm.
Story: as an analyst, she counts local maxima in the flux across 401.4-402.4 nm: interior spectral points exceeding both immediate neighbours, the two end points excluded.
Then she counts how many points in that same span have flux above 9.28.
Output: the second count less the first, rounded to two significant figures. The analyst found 11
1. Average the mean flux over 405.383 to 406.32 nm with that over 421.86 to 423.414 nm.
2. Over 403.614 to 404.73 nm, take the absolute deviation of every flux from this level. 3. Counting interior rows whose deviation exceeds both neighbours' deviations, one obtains 3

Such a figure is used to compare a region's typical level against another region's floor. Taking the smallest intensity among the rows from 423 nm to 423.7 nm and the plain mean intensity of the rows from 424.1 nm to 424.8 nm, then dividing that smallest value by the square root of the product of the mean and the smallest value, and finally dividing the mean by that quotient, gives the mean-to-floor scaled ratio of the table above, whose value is 9.9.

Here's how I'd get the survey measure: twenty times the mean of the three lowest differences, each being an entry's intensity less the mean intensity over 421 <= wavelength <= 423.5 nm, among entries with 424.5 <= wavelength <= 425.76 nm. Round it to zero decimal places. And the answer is 0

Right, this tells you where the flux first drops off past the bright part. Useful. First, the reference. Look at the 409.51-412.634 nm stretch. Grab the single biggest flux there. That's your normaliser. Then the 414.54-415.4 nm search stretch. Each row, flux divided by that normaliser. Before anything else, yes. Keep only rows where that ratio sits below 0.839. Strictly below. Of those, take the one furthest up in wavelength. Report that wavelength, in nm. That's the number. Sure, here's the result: 414.969 nm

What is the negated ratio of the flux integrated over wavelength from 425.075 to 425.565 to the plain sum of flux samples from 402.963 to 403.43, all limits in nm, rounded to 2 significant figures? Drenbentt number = -0.084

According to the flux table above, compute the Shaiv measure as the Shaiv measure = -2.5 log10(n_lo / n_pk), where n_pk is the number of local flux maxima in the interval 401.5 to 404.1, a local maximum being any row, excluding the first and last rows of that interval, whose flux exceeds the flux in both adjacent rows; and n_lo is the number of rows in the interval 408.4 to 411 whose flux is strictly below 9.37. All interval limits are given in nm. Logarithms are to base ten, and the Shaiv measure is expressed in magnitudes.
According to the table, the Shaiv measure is -0.61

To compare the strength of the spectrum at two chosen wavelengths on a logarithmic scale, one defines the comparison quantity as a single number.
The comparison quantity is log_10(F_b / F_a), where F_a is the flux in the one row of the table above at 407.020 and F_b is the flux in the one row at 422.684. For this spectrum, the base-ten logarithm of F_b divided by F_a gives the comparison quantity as -0.05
